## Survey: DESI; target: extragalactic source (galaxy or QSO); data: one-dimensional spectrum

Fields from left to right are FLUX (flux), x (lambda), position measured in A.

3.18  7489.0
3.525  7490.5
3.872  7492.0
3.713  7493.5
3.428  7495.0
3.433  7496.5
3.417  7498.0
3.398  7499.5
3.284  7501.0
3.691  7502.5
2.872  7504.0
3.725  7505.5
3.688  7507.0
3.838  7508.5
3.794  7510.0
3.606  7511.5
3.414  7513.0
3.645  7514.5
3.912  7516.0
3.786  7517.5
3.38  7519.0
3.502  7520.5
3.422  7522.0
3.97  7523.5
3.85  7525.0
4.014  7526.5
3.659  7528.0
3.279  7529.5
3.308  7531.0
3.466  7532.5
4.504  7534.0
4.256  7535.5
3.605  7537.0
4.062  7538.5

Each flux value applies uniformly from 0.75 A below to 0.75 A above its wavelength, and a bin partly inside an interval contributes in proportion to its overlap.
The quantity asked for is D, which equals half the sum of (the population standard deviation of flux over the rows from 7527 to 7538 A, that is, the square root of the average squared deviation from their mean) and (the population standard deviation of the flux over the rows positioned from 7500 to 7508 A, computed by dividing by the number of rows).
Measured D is 0.39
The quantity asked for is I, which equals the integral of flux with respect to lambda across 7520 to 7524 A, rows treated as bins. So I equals 14.5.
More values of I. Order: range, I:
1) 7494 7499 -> 17.2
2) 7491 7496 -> 18.3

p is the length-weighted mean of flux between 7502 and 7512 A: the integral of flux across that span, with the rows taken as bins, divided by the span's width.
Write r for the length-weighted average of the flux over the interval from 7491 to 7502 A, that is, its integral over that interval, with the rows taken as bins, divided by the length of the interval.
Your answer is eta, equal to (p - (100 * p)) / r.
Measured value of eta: -101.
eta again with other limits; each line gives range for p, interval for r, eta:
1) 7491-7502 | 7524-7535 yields -93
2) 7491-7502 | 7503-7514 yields -97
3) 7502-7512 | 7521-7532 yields -98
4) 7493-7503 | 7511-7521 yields -95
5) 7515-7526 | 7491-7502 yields -104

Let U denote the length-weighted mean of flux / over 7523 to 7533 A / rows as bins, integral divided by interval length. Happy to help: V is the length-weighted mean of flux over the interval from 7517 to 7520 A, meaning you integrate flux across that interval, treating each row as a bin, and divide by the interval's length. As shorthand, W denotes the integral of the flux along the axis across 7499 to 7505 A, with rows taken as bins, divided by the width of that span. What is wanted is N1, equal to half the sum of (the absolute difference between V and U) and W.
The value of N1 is 1.71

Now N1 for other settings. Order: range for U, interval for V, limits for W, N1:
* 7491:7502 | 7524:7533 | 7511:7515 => 1.82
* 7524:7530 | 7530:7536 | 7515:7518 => 1.98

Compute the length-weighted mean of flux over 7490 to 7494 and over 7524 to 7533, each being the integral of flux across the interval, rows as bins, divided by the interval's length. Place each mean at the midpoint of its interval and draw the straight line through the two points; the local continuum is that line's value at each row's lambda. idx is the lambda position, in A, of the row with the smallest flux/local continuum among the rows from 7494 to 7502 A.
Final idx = 7501.0 A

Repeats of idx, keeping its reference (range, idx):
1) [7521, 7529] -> 7522.0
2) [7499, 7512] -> 7504.0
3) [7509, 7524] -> 7519.0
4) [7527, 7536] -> 7529.5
